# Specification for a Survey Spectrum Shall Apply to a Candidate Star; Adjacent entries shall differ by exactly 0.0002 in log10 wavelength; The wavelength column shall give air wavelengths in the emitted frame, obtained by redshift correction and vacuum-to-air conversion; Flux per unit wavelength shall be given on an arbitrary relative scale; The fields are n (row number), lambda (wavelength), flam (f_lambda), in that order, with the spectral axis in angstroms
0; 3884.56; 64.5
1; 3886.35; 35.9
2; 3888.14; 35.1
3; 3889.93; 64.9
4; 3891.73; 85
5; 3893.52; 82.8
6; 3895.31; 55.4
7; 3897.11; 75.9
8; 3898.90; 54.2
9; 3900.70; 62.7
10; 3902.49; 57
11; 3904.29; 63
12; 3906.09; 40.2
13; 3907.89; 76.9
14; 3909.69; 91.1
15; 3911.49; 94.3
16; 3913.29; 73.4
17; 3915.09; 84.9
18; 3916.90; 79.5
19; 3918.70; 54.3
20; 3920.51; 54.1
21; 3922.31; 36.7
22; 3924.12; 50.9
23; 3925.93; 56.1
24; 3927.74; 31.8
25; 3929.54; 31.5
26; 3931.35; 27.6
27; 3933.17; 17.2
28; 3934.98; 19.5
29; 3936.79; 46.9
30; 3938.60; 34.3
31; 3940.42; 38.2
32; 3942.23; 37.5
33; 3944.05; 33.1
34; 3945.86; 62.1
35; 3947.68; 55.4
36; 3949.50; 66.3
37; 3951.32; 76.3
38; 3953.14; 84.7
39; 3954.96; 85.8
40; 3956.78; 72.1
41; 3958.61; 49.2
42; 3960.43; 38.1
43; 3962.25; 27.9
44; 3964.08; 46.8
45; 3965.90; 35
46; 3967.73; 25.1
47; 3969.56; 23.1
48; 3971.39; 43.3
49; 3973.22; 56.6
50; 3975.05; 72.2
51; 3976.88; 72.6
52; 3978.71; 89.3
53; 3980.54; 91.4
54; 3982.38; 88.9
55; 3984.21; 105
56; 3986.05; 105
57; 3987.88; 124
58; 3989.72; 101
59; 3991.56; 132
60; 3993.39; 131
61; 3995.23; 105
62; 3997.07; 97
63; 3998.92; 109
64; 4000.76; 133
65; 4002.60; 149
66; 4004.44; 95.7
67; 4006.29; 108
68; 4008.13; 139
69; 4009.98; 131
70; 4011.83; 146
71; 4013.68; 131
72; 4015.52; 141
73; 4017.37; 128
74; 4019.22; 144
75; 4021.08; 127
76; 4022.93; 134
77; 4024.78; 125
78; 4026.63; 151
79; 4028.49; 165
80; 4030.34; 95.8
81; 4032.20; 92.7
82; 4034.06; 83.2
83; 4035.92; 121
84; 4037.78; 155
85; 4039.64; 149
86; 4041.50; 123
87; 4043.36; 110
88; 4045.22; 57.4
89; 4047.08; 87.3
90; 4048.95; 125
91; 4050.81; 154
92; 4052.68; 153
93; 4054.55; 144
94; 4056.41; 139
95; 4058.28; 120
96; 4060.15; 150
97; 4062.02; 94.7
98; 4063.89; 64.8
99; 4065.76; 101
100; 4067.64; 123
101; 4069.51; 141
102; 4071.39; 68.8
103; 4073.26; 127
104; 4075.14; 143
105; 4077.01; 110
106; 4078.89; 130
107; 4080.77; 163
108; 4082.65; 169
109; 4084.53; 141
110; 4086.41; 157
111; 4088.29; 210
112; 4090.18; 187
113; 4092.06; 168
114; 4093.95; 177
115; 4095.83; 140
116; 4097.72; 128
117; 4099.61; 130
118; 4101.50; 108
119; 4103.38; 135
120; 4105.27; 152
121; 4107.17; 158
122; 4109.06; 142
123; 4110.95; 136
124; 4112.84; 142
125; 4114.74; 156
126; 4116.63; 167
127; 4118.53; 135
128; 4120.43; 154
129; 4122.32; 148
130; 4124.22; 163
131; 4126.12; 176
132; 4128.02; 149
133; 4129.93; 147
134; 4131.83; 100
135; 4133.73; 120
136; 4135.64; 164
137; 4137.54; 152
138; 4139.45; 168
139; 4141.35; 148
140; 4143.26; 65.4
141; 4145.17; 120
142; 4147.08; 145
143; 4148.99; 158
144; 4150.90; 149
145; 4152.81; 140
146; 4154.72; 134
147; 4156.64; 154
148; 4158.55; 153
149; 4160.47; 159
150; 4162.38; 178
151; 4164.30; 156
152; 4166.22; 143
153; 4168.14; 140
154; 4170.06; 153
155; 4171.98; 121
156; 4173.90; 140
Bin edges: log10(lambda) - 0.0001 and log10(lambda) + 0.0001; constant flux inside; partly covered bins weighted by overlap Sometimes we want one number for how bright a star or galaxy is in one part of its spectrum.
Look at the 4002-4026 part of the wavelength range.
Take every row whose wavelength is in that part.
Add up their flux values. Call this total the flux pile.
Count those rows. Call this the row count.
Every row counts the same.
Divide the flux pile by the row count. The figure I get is 131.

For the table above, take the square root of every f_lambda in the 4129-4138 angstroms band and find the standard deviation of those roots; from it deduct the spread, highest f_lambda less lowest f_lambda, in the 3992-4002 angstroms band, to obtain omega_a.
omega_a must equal -35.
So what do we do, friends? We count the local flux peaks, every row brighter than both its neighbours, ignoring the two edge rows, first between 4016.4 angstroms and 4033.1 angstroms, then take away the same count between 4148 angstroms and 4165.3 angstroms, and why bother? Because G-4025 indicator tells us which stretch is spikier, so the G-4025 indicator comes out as 1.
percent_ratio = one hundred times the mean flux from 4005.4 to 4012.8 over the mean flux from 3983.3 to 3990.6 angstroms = 120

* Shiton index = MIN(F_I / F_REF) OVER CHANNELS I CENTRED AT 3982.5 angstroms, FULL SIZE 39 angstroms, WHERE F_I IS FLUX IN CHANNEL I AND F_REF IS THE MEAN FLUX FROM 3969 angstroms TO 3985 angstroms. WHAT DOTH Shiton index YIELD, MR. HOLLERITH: 0.32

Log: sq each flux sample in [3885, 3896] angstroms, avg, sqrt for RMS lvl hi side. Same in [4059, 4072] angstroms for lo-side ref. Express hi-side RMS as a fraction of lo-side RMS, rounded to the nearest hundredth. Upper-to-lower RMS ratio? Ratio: 0.57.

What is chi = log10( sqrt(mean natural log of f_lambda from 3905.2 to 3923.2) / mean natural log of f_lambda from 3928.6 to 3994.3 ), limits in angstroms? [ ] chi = -0.290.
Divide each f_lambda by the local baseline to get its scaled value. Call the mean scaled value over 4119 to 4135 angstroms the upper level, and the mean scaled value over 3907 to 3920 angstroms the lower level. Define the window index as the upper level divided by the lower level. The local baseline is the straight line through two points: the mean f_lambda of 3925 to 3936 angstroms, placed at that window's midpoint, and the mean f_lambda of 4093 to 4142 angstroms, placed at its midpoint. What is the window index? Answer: 0.24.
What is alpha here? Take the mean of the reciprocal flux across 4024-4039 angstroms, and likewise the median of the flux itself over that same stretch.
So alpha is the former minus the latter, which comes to -123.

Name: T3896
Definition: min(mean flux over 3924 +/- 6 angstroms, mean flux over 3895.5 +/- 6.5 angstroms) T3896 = 45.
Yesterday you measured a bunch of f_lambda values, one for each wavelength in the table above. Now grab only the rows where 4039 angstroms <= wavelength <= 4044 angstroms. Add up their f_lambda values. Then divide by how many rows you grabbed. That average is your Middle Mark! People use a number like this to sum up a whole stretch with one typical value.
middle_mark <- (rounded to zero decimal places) 127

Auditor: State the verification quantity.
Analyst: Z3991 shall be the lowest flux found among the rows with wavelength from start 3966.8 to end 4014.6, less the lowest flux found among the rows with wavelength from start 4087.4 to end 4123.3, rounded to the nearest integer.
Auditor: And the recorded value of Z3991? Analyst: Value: -85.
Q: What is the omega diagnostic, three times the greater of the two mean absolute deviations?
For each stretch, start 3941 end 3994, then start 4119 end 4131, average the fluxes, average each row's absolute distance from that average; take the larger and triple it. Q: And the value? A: 79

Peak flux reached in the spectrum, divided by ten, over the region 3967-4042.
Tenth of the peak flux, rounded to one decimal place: 16.5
